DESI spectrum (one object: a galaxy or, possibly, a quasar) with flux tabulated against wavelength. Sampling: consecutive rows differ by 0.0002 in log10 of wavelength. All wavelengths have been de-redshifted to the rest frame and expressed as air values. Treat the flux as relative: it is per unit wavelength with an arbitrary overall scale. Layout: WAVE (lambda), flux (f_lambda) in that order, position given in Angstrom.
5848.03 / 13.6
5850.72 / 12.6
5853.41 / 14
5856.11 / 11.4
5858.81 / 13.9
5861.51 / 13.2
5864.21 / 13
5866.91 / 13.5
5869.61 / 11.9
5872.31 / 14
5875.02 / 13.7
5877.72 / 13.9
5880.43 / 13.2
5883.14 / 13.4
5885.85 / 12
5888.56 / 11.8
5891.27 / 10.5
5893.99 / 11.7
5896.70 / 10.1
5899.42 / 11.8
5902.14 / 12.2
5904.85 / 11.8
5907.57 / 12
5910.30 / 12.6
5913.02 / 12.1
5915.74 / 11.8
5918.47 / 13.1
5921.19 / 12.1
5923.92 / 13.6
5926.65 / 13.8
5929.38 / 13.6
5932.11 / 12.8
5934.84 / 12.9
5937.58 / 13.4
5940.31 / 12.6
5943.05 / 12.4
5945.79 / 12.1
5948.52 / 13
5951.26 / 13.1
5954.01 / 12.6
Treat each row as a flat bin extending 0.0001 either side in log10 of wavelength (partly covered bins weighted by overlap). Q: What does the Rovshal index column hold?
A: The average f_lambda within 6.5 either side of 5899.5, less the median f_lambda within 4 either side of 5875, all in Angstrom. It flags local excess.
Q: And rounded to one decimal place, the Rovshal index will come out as -2.4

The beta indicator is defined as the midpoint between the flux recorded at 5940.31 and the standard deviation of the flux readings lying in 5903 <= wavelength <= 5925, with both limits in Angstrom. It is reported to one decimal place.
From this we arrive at 6.6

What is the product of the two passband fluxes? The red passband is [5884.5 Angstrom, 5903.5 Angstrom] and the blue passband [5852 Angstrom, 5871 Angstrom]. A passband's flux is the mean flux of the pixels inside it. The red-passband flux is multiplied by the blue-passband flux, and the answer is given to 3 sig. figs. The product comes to 149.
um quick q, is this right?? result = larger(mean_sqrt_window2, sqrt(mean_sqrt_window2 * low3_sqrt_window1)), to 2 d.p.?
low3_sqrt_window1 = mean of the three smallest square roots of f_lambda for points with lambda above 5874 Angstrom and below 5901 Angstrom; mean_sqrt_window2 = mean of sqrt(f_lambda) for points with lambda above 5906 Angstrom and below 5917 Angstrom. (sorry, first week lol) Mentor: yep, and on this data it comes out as 3.48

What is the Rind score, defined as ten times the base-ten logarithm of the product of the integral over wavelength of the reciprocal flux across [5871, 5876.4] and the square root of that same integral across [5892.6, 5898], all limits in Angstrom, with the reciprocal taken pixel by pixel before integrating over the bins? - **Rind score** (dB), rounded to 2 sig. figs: -5.6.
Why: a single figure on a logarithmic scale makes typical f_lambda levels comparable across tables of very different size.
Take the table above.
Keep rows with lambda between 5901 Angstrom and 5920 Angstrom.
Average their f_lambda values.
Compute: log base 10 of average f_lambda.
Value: 1.09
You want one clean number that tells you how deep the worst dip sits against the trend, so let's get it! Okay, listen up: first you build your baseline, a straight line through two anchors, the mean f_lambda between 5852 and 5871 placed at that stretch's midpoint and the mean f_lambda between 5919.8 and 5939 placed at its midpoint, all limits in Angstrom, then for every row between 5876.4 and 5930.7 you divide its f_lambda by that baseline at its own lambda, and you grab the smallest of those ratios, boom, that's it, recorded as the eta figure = 0.772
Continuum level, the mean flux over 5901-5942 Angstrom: 12.7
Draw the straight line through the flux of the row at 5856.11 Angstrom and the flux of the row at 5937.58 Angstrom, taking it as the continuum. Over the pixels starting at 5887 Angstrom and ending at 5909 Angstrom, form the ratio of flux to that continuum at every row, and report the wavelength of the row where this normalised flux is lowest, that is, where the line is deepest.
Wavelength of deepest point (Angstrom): 5896.70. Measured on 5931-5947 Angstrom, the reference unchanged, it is 5945.79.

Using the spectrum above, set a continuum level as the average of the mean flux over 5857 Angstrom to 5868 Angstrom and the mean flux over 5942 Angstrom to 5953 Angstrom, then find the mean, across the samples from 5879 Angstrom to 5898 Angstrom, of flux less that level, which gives -1.2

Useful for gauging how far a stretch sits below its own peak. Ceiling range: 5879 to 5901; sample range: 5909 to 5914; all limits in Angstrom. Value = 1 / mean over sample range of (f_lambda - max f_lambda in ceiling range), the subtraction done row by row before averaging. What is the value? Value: -1.0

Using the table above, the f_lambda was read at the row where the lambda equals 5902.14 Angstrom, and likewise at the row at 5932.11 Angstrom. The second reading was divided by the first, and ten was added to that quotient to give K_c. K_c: 11.05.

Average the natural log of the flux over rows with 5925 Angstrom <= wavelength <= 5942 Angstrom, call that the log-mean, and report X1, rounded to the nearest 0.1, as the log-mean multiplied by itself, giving 6.6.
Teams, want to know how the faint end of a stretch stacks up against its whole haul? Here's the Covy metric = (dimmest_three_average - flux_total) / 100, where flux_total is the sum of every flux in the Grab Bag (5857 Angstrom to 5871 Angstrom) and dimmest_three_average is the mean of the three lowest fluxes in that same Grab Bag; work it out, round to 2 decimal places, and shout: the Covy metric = -0.53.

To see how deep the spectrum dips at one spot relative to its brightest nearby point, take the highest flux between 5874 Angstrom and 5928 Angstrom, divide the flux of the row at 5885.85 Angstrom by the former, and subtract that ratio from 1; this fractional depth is 0.137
